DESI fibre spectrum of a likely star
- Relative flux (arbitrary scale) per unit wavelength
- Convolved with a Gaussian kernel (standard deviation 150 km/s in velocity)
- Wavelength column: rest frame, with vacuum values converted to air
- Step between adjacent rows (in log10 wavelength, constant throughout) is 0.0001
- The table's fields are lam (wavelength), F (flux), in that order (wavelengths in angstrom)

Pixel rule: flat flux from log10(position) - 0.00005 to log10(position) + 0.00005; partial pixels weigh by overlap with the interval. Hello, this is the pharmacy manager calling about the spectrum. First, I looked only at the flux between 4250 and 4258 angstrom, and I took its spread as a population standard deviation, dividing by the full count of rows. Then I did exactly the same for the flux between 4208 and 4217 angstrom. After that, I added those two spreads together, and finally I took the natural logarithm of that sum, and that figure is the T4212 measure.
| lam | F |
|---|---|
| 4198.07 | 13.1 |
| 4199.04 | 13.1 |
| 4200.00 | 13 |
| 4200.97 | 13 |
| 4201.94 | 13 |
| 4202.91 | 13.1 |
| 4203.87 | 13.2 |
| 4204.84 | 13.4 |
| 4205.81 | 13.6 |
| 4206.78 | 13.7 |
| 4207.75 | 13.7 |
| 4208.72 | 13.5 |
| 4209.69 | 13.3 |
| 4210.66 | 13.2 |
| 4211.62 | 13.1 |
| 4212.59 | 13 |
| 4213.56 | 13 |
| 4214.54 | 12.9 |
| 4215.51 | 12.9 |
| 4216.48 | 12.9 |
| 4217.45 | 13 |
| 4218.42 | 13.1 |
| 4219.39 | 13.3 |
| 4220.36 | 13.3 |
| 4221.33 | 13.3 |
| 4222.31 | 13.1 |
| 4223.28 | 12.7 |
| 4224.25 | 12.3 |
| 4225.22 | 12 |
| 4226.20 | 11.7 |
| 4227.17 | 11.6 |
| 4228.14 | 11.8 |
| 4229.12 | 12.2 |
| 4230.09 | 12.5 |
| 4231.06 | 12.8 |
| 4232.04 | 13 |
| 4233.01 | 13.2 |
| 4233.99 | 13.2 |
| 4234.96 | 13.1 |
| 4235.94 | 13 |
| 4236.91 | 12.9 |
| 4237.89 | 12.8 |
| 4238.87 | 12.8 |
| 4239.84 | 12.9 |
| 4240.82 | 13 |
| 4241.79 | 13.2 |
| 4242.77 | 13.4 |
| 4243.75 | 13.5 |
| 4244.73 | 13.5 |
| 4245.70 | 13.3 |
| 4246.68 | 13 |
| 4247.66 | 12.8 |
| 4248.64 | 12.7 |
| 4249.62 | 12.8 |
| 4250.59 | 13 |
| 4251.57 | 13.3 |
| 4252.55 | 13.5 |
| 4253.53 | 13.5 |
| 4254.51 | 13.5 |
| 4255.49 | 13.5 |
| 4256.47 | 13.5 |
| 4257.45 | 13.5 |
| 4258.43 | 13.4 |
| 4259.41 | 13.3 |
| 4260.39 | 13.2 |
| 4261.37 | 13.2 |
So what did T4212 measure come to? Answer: -1.0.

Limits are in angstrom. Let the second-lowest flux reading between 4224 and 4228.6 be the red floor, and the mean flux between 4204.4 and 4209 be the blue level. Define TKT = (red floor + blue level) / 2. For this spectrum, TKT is 12.6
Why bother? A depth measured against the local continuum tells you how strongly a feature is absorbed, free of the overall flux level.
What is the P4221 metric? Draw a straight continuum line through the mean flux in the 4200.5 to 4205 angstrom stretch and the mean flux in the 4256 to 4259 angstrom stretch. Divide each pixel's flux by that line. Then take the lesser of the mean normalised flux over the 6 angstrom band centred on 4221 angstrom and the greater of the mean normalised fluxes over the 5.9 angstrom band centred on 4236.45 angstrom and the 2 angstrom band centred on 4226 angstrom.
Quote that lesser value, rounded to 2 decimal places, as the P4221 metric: 0.97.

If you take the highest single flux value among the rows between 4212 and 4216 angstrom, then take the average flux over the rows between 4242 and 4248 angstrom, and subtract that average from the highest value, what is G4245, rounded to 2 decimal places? -0.25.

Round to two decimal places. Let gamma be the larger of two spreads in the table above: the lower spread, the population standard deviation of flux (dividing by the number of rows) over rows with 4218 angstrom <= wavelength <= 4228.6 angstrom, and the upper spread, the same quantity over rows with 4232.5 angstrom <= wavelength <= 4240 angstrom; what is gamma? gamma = 0.67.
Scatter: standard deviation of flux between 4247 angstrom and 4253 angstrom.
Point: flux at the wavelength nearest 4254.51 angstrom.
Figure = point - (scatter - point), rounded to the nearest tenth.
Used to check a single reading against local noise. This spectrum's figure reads 26.7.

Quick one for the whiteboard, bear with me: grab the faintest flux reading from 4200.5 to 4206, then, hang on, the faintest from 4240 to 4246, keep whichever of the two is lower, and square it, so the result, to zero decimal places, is 169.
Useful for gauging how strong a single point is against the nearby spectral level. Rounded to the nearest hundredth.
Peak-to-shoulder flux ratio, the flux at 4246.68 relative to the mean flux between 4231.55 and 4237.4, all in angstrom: 0.99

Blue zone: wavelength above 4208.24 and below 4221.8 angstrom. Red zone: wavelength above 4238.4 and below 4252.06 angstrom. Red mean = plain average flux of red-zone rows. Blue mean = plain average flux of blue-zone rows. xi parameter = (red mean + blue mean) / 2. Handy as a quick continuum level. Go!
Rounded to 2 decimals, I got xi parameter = 13.11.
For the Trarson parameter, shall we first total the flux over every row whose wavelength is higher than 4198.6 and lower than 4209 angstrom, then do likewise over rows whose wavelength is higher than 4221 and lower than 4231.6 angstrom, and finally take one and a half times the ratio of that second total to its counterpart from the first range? 1.39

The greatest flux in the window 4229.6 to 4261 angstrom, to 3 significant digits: 13.5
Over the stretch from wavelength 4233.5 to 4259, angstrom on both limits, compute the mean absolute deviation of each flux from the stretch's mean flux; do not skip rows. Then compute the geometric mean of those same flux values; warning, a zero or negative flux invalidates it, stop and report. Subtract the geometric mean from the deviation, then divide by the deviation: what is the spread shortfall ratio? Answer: -51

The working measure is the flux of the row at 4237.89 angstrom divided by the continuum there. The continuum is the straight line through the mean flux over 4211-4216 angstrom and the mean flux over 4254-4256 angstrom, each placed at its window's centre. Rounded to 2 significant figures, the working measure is 0.96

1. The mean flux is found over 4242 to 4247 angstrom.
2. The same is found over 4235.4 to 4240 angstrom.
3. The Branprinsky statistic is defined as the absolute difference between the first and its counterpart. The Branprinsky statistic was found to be 0.46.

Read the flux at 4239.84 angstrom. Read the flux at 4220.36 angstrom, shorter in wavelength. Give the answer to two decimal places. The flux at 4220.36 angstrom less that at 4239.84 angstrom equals 0.40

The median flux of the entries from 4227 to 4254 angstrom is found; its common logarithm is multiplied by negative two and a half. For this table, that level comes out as -2.785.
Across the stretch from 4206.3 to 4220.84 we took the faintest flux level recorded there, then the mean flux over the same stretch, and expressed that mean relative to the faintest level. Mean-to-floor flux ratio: 1.023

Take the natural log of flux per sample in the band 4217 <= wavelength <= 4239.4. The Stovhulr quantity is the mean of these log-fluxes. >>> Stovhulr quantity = 2.54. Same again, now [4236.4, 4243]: 2.56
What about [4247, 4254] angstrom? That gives 2.57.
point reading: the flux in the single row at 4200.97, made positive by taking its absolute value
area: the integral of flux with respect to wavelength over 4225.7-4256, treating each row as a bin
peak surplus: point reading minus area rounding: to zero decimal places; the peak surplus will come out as -379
